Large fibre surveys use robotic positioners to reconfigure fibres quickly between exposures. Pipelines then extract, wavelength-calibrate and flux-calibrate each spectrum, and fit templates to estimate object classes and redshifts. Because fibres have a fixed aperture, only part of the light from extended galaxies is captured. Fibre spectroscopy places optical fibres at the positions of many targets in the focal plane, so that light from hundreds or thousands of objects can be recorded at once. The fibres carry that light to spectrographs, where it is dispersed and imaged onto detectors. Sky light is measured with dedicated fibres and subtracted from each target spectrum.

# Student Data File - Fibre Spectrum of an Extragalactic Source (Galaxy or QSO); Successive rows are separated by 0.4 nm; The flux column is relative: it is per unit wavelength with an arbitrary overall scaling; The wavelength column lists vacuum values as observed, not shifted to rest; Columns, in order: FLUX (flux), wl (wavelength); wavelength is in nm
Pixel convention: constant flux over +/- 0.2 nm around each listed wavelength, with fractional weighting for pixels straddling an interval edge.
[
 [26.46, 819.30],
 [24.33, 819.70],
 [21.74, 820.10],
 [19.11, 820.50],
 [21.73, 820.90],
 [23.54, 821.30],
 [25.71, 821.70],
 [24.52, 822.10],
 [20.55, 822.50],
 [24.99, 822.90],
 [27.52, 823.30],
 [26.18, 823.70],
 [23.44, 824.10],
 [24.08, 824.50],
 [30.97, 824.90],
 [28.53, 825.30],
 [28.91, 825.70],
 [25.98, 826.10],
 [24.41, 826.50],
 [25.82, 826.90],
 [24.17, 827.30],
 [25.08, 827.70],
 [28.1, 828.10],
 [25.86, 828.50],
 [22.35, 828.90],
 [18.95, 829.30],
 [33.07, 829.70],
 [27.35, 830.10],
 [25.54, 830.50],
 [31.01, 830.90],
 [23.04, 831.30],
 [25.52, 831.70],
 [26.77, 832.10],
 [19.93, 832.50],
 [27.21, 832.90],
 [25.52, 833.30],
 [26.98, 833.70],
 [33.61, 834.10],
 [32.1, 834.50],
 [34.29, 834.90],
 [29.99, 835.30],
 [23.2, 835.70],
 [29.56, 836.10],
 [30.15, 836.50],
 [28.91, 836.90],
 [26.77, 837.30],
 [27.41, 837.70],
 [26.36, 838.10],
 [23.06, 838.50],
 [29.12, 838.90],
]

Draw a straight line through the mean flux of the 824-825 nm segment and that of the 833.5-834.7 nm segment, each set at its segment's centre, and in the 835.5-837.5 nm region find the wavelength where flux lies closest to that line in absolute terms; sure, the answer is 836.50 nm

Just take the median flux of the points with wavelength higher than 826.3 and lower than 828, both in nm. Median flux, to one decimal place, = 24.7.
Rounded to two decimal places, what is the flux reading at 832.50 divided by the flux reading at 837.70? 0.73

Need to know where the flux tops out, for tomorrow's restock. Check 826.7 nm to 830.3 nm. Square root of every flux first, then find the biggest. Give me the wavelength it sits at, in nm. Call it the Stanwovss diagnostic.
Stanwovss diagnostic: 829.70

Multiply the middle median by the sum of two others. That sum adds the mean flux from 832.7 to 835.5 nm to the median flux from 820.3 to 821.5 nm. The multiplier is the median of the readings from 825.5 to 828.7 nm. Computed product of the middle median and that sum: 1336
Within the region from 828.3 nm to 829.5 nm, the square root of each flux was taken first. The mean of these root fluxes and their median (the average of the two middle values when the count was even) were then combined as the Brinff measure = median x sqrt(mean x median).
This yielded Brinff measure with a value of 22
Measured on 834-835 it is 34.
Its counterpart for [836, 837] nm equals 30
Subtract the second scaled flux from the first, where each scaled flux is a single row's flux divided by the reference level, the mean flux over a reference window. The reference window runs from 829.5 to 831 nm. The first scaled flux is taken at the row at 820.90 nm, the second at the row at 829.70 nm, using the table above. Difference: -0.39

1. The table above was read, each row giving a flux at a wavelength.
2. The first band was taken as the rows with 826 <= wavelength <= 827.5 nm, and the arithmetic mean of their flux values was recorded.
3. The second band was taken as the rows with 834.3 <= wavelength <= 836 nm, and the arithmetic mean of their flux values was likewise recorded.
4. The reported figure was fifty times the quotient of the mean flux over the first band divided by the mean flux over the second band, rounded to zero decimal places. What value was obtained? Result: 42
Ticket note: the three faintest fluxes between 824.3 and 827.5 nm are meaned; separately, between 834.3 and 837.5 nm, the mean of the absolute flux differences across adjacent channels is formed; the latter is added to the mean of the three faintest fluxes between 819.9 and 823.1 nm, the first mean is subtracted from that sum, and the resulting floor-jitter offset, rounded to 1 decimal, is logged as -0.4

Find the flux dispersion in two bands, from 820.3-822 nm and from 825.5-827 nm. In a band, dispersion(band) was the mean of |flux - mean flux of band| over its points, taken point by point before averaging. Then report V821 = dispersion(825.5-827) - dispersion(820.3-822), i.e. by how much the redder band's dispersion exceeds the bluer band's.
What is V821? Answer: -0.8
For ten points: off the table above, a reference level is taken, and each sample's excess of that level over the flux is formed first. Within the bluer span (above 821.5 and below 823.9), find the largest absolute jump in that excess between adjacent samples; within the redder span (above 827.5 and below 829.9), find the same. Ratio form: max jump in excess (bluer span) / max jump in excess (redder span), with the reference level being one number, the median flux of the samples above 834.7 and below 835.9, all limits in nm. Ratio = 0.31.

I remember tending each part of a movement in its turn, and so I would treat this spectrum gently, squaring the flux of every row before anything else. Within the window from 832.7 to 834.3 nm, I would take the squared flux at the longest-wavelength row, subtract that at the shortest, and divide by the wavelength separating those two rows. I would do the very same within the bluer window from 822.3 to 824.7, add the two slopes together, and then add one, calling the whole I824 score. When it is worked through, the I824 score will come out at 404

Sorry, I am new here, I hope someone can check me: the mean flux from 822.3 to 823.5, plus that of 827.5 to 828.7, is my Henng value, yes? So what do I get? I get 50.7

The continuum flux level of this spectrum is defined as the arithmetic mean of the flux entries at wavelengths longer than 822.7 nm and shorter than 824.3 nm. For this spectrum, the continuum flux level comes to 25.5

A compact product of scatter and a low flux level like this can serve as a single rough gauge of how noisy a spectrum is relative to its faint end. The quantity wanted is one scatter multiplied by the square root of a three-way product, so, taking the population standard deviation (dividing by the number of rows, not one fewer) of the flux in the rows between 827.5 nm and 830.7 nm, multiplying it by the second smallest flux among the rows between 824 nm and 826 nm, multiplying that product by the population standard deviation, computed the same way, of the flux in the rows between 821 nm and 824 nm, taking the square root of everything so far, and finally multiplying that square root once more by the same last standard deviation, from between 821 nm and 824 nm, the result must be 28.7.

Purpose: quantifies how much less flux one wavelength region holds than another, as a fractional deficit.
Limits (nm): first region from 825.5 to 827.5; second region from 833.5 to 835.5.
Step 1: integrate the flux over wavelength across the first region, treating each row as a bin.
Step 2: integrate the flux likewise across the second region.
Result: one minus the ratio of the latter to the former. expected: -0.21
